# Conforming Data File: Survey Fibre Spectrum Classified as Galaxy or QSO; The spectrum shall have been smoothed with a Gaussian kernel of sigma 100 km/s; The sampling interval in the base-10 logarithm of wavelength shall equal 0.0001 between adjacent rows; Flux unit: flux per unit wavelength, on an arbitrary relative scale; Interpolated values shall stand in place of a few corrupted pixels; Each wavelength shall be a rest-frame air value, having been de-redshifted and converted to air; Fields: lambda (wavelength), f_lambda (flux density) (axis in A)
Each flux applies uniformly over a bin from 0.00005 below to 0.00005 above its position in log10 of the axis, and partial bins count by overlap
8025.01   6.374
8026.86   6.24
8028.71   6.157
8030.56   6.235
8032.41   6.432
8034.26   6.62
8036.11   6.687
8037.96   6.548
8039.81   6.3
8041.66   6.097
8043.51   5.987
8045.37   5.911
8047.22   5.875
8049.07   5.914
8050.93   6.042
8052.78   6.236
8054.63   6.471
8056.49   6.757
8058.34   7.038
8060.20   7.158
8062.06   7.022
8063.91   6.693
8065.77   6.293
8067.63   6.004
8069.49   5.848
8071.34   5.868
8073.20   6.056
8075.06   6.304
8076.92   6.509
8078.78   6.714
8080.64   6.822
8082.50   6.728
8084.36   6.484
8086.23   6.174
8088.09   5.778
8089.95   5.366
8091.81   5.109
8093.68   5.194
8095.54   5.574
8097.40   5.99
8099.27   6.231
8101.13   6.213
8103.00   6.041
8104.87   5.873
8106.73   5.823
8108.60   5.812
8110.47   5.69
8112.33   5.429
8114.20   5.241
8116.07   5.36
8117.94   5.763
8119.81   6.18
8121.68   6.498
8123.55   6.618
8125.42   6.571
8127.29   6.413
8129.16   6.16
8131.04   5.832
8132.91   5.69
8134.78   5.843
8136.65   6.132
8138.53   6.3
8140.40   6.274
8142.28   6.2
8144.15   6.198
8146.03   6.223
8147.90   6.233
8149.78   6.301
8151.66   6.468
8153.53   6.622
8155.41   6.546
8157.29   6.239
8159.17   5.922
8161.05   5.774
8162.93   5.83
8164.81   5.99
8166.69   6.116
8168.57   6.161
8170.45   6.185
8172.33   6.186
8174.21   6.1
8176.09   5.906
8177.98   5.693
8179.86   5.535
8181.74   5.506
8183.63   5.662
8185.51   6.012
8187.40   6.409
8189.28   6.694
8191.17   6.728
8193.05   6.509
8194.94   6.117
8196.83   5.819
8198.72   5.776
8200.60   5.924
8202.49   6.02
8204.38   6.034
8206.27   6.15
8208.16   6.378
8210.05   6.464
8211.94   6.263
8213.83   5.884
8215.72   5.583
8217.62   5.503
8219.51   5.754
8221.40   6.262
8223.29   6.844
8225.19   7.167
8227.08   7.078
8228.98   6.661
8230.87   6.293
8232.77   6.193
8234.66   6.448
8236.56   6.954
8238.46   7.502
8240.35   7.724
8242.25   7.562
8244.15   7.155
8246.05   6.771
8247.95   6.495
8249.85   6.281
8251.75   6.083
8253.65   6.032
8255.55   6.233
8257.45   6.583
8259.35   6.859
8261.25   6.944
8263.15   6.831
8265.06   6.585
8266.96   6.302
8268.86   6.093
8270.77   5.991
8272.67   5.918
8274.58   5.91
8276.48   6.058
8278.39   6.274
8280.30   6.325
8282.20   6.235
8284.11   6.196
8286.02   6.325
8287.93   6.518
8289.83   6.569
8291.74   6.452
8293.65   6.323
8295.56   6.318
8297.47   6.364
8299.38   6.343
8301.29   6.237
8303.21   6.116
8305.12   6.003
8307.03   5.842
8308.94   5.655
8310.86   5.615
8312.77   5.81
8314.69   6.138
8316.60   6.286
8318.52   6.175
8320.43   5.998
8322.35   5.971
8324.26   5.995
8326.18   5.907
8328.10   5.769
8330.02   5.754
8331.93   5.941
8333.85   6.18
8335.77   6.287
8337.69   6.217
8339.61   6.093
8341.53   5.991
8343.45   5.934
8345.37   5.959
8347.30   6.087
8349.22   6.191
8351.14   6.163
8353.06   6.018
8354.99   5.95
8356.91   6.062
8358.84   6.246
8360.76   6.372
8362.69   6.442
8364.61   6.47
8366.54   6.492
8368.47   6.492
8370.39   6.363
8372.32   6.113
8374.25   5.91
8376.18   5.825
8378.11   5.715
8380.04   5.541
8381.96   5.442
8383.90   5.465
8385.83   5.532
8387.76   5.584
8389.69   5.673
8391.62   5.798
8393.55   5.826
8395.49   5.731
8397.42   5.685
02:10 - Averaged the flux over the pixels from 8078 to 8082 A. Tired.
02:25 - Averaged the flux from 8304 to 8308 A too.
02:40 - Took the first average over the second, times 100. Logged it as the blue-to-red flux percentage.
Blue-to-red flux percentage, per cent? 114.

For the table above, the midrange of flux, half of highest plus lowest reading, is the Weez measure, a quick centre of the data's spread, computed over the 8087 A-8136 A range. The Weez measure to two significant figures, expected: 5.9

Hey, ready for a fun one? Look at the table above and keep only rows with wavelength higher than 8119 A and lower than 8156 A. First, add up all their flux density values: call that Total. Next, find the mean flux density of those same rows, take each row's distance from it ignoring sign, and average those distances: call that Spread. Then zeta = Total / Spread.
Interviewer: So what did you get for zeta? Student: 639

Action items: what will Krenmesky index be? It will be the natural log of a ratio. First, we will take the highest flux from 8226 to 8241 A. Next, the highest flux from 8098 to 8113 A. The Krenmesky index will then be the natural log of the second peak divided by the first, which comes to -0.21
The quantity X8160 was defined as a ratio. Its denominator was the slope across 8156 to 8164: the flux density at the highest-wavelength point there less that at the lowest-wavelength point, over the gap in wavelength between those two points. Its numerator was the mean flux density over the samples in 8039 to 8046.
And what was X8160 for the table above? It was -84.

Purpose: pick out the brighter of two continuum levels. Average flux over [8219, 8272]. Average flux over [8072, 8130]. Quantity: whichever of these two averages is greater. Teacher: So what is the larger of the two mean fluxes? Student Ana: 6.6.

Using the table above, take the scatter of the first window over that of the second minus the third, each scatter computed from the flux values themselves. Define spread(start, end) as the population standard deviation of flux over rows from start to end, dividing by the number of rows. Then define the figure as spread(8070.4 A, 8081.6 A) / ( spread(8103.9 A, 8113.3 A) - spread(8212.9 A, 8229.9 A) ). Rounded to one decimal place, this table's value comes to -0.7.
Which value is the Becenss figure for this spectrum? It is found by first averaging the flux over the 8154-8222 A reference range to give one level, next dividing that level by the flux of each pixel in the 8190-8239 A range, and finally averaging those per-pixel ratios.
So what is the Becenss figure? 0.96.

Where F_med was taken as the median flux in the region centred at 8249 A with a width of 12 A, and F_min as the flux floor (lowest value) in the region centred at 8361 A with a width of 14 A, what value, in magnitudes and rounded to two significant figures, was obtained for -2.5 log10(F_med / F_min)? -0.077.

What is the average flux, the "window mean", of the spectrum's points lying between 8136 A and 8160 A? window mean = 6.28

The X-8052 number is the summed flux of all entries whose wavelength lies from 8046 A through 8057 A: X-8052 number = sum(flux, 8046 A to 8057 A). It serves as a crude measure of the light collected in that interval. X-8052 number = 37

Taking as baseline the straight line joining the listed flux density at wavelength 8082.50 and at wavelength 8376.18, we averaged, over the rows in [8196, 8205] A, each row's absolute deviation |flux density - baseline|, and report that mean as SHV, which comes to 0.45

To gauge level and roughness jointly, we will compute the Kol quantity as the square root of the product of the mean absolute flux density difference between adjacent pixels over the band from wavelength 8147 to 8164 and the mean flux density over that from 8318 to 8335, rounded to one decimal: 1.0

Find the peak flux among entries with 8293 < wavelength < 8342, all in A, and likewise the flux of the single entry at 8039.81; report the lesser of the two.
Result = 6.30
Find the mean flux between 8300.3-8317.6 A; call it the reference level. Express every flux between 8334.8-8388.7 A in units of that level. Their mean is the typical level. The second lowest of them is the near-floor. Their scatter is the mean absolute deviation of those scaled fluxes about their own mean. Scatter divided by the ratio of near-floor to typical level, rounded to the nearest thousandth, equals 0.047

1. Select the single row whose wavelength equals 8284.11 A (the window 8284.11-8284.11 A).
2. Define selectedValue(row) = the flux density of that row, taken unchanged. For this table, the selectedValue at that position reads 6.196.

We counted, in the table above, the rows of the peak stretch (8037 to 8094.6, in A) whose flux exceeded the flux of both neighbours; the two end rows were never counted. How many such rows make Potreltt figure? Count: 2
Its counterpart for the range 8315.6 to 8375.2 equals 3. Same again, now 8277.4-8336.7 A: 5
